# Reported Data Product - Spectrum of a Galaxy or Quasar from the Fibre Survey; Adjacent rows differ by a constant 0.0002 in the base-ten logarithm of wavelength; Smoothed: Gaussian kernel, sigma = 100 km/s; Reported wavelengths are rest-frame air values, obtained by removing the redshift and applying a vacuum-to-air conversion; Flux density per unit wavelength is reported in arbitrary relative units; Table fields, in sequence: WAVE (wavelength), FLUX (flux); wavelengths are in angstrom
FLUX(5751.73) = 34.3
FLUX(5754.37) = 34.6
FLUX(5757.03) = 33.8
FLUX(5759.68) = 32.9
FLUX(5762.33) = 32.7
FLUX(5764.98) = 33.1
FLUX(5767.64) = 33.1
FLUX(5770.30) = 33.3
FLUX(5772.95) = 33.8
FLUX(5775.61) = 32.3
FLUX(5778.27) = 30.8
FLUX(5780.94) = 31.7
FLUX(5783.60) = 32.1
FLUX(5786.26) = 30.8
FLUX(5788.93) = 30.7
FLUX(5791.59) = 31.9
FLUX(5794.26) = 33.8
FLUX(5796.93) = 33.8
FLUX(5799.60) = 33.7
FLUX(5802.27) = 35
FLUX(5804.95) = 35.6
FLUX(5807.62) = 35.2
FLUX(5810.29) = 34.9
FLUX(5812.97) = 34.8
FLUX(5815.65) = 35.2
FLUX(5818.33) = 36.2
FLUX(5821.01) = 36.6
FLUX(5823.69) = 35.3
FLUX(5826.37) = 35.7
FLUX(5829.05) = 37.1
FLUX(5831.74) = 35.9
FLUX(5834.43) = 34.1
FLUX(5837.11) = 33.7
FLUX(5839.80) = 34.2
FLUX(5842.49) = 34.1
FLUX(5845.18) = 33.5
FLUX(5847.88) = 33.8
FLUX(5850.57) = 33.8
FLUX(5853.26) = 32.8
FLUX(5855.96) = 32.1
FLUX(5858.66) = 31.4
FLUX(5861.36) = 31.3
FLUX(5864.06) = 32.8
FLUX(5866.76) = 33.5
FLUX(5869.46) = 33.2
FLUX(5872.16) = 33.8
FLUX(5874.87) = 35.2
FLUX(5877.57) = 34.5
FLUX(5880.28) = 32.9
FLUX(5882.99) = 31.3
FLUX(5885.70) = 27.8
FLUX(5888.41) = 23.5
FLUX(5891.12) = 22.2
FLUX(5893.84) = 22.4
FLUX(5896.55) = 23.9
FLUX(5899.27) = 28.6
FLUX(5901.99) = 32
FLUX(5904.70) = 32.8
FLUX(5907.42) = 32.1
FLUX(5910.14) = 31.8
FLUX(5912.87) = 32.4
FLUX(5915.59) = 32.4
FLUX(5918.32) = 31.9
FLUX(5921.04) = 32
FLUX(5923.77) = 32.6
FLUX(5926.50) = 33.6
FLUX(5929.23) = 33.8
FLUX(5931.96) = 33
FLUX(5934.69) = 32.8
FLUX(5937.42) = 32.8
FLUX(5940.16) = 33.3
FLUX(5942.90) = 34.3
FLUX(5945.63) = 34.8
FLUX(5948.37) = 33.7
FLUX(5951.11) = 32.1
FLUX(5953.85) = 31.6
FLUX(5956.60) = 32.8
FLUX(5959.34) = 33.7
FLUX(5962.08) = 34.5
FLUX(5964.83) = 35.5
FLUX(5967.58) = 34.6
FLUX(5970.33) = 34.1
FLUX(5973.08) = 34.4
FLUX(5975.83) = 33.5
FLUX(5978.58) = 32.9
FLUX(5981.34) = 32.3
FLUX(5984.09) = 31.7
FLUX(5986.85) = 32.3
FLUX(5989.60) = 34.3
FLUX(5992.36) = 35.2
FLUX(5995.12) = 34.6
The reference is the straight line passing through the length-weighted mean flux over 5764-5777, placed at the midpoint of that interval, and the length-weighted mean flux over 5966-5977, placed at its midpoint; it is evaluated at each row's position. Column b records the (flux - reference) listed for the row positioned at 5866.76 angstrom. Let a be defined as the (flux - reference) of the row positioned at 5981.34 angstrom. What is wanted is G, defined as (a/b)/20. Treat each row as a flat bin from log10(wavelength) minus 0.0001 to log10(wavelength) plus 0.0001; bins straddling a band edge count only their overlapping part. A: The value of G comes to 0.79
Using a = -1.9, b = -0.1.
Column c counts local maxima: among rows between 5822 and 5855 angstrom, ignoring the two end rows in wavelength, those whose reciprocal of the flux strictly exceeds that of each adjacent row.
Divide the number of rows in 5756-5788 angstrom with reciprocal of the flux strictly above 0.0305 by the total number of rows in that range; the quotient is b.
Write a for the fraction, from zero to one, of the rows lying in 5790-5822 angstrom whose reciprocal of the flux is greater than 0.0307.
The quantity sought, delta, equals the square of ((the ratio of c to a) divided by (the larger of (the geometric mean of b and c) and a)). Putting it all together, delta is 576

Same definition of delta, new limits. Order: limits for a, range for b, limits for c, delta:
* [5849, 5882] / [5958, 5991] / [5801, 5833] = 128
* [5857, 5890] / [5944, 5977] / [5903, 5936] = 69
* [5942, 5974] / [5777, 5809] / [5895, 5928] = 144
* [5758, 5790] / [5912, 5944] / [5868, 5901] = 10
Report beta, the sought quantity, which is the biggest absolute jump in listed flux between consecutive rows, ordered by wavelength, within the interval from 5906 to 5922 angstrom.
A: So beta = 0.6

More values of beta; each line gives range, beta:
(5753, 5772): 0.9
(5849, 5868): 1.5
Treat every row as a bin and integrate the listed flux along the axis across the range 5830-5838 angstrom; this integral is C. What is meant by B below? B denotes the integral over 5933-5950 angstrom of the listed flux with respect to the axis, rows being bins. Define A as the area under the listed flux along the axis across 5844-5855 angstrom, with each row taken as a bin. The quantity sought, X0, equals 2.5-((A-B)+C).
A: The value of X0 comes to -72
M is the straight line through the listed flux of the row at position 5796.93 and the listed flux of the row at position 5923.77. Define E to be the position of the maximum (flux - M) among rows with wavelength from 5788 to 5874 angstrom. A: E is 5829.05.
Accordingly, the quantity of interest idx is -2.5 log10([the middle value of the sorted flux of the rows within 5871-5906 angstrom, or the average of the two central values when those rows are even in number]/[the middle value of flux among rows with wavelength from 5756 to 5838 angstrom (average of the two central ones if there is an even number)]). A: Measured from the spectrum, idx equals 0.08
